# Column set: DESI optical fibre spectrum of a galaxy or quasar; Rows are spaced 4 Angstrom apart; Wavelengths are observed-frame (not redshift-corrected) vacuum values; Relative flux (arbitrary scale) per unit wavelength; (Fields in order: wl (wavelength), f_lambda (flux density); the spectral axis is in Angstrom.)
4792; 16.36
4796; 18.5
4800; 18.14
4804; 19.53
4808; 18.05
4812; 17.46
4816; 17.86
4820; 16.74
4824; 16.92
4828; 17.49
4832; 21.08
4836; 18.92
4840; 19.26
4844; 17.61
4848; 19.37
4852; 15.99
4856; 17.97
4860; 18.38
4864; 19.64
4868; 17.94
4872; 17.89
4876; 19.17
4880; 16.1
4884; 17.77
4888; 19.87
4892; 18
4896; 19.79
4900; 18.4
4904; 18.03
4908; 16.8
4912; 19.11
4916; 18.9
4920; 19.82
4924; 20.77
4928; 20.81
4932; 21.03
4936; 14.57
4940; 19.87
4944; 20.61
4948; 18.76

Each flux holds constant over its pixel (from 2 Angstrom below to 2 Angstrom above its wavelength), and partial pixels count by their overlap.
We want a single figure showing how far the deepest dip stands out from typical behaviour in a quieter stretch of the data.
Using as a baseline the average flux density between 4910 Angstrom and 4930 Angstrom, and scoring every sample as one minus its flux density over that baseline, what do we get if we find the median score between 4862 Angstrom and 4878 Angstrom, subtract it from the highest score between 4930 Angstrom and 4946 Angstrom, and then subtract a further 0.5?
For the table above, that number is -0.30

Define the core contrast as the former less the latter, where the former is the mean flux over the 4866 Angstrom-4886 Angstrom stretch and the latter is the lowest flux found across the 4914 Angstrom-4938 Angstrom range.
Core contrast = 3.2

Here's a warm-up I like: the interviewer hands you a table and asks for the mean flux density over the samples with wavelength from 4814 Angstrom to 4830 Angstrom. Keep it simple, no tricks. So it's 17.25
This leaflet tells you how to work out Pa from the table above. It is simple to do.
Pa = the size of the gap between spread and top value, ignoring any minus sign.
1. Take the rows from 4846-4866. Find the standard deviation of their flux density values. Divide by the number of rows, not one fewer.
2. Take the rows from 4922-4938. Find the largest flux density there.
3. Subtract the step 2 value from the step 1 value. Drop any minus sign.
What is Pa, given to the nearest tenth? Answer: 19.7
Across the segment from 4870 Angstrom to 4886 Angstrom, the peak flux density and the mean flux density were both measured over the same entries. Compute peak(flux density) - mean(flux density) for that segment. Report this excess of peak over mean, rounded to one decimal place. 1.4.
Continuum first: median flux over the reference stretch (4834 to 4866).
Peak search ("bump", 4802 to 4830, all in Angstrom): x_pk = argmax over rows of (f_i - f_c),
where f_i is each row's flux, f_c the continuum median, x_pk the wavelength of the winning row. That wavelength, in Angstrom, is 4804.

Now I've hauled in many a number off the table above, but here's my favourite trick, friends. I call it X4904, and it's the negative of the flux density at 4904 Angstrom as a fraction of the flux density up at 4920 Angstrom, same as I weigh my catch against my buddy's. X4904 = -0.91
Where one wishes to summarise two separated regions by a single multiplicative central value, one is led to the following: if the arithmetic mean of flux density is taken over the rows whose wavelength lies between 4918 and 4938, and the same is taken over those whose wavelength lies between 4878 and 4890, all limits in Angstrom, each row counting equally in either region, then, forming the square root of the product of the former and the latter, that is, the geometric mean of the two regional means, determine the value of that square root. 18.6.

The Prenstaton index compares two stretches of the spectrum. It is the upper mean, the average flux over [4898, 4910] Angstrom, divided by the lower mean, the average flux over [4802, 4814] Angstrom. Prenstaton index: 0.97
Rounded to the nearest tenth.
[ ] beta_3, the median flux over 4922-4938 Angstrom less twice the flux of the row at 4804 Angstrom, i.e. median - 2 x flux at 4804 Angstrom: -18.3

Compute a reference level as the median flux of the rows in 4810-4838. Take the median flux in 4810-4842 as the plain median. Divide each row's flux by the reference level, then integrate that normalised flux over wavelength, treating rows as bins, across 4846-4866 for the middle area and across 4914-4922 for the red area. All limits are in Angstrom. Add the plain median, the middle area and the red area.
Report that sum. 47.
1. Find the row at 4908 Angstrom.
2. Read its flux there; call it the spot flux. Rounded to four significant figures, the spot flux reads 16.80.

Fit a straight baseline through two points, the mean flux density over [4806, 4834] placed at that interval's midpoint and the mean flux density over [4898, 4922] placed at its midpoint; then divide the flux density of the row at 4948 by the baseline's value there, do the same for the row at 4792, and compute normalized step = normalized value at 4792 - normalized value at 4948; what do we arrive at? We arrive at -0.08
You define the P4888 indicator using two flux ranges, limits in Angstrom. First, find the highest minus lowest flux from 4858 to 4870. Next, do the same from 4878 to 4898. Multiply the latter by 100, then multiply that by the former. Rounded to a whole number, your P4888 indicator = 641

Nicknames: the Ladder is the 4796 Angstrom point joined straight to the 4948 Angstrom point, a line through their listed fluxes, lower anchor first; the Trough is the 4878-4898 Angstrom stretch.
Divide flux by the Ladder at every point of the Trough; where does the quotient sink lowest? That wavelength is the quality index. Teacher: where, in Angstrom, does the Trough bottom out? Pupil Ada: 4880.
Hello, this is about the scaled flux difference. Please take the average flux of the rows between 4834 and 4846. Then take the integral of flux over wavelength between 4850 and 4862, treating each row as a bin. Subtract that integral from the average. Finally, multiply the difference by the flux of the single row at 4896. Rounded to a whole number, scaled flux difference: -3775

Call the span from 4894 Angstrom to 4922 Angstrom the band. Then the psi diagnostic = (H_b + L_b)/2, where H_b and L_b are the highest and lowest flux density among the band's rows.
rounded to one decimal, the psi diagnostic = 18.3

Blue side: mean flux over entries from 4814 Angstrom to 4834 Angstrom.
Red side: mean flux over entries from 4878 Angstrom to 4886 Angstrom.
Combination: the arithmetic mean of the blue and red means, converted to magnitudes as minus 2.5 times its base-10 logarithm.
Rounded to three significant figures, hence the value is -3.11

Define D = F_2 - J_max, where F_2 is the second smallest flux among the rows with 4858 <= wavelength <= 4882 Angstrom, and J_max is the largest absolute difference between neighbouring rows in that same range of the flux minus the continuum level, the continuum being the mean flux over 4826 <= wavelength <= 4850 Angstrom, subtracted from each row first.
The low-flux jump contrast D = 14.8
